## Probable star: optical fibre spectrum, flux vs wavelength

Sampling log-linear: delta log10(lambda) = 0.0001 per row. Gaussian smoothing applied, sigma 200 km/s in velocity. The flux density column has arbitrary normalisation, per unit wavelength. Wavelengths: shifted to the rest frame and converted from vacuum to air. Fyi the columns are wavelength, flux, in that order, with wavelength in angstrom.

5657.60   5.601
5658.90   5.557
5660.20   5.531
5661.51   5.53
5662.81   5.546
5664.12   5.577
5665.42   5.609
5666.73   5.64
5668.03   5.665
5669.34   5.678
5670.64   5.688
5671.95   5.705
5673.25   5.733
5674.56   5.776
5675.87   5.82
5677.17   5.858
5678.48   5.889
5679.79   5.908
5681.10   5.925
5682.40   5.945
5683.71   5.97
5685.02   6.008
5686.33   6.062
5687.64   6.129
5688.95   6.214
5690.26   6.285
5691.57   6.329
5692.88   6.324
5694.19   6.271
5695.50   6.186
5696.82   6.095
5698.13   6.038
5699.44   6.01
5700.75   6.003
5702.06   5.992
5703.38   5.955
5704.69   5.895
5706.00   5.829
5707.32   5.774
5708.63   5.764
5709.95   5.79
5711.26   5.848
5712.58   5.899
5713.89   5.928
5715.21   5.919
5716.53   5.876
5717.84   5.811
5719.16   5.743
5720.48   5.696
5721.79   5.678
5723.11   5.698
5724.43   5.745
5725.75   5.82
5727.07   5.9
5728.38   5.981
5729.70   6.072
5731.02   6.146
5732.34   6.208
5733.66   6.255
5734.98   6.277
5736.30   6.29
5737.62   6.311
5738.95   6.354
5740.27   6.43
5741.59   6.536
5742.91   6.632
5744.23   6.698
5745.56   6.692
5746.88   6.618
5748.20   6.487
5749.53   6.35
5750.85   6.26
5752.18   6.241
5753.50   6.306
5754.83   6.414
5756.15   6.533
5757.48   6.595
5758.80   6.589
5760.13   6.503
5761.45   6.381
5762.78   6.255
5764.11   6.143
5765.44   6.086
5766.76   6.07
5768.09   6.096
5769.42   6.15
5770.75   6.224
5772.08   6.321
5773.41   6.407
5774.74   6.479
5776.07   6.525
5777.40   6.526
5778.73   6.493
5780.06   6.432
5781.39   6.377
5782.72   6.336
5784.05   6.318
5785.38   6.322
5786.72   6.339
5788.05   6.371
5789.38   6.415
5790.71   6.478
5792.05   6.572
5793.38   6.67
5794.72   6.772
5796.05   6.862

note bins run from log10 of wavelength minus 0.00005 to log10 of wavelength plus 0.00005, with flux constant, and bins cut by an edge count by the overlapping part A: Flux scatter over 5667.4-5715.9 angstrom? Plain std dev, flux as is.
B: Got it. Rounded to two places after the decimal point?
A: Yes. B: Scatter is 0.18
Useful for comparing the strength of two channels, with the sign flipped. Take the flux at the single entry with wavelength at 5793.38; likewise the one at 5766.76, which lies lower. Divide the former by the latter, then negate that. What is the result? -1.10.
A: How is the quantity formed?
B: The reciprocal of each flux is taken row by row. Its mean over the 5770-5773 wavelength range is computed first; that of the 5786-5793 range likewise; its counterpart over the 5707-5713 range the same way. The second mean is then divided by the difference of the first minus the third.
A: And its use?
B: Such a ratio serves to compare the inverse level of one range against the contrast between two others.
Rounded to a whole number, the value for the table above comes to -12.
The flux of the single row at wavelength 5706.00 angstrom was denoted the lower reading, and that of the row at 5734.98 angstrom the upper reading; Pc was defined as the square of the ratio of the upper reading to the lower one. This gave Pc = 1.16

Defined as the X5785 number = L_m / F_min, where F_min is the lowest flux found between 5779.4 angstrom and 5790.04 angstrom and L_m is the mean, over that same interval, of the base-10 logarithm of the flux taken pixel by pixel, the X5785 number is 0.127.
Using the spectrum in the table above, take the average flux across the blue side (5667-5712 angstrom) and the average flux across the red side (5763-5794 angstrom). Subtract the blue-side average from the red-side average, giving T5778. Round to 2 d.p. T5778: 0.40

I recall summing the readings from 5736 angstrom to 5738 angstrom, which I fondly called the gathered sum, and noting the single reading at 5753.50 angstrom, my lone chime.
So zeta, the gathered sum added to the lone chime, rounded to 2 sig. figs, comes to 19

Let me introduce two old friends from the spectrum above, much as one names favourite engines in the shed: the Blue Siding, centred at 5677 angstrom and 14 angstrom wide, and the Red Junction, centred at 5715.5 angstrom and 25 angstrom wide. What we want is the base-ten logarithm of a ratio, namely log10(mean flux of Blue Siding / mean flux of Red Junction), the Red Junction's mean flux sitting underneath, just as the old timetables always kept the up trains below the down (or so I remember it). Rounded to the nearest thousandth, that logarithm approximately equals 0.001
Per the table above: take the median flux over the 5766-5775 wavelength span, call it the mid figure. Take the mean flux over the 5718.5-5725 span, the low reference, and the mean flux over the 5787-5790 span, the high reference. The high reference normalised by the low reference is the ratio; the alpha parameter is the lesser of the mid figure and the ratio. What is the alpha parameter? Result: 1.12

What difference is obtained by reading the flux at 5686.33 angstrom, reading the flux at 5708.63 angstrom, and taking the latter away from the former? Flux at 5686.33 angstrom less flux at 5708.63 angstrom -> 0.3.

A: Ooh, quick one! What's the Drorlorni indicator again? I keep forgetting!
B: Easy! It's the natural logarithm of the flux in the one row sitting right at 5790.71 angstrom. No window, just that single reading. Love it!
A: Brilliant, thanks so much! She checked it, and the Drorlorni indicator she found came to 1.87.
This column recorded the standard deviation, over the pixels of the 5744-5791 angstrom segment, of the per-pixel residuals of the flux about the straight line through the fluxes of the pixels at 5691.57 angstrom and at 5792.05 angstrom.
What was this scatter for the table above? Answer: 0.17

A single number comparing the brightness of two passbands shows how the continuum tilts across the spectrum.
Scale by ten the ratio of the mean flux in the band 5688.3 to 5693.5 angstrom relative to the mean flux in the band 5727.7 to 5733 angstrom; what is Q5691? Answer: 10.3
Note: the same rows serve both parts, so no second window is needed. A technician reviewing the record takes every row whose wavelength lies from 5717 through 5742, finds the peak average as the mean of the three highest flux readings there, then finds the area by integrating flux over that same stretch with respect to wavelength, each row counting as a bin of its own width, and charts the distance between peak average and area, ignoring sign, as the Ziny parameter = 145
